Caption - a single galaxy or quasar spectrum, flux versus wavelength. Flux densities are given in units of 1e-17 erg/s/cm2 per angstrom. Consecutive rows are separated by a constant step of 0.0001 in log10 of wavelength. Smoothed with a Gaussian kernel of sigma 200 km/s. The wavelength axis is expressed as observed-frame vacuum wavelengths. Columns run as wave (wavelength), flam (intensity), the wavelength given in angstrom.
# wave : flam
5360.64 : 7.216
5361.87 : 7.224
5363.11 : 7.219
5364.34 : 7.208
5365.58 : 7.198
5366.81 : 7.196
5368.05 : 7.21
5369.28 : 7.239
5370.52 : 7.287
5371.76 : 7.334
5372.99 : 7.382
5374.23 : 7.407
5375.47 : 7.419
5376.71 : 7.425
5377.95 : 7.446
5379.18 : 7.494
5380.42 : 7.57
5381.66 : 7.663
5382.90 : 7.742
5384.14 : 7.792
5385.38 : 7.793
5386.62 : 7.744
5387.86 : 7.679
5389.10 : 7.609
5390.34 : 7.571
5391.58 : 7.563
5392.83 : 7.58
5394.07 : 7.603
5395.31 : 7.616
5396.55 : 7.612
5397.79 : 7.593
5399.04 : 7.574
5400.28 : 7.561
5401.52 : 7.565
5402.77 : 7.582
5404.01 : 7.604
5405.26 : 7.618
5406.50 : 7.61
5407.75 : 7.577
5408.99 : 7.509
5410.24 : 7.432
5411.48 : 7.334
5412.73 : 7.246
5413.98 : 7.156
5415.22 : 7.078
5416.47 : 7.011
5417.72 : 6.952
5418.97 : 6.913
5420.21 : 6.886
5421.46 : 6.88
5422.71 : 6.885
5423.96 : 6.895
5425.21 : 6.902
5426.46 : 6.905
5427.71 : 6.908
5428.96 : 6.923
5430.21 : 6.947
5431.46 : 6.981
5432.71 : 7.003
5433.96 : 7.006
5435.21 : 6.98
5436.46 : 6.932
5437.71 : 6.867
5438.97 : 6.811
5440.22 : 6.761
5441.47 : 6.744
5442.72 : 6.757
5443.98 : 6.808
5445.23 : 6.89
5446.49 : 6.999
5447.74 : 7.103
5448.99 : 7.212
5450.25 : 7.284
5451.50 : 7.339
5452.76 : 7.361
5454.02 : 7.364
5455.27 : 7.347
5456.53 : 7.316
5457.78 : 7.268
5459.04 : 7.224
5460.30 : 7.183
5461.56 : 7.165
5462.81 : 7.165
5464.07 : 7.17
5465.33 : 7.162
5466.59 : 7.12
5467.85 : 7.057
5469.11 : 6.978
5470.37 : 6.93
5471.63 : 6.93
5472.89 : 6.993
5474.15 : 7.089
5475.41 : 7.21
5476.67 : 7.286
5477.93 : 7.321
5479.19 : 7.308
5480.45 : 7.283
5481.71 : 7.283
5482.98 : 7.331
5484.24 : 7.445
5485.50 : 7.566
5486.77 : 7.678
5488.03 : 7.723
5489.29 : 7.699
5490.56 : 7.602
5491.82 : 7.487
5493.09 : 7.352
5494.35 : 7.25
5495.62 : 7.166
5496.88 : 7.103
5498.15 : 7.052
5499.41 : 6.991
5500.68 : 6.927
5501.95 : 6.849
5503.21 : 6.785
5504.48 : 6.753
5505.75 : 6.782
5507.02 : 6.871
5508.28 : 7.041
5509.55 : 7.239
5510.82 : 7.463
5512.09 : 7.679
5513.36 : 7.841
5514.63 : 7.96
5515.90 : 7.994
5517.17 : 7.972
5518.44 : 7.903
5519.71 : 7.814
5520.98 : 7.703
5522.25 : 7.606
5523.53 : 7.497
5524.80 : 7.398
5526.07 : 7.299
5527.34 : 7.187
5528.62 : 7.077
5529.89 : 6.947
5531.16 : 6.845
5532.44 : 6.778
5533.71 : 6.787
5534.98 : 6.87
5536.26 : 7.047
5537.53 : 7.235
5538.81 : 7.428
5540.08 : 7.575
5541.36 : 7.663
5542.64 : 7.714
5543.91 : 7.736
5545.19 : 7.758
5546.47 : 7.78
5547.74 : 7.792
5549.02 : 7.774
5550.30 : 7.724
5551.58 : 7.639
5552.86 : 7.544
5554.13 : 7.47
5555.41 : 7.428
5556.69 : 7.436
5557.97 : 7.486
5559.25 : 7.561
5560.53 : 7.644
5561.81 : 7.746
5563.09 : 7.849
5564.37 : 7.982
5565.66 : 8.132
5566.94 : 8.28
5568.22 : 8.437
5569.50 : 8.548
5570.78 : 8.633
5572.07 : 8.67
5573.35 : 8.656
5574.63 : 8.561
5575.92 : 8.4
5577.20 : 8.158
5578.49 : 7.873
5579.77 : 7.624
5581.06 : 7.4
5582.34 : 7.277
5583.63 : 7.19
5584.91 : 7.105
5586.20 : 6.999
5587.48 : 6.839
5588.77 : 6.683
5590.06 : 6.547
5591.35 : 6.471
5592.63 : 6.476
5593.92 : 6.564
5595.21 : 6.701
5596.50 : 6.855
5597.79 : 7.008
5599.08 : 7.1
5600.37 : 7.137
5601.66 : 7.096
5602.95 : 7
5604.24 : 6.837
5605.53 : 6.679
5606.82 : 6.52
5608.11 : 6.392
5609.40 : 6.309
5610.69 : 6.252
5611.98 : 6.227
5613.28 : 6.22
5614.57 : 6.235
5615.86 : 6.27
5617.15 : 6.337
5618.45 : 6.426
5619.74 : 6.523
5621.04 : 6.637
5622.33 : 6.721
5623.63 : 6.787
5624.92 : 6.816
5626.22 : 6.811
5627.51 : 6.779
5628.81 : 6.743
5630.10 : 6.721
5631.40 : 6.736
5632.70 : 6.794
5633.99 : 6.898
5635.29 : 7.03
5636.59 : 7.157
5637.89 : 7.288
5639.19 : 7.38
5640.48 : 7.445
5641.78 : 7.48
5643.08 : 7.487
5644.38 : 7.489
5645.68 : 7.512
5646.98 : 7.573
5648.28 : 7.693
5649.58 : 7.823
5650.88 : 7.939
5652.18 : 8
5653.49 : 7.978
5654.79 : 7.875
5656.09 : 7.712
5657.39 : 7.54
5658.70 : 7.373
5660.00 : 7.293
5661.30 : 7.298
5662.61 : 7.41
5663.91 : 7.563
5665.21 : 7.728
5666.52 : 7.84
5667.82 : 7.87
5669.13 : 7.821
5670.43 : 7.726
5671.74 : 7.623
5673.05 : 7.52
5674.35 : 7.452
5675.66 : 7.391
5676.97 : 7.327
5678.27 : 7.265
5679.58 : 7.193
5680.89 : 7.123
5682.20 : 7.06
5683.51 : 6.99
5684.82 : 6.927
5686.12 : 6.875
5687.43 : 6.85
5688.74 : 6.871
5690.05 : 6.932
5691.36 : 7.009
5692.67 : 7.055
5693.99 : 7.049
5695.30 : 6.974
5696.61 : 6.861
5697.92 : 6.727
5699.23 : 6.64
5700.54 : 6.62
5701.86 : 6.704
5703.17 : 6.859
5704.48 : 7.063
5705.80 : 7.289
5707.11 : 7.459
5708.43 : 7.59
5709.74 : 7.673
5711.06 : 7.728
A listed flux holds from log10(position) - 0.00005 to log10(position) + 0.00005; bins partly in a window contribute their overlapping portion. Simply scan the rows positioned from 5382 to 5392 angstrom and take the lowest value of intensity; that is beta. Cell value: 7.563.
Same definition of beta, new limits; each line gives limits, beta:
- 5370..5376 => 7.287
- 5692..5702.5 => 6.62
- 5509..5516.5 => 7.239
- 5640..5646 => 7.445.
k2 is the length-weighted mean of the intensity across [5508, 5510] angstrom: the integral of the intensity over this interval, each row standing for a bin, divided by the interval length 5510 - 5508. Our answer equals 7.14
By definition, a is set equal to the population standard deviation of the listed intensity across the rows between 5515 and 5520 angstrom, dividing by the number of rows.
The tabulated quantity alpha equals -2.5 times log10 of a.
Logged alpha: 2.9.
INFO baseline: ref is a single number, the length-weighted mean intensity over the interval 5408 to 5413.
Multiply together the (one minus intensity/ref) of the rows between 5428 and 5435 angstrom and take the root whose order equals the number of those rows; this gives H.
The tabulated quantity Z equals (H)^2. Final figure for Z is 0.0035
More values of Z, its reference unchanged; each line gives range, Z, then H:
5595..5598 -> 0.0053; 0.073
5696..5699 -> 0.0068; 0.082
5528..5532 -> 0.0036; 0.060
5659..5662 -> 0.0002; 0.015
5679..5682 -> 0.0011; 0.034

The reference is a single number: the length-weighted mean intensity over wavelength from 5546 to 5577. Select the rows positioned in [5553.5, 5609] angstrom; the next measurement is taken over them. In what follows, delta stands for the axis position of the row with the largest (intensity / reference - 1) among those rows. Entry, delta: 5572.07 angstrom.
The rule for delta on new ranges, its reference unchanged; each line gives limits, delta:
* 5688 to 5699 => 5692.67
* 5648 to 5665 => 5652.18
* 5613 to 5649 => 5648.28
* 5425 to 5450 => 5448.99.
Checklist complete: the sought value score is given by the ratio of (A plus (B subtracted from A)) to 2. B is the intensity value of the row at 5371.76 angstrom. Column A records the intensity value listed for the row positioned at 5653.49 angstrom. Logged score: 4.31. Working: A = 7.978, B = 7.334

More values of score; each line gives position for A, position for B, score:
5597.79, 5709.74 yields 3.17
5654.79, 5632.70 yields 4.48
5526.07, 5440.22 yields 3.92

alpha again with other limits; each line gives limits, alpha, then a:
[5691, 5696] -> 3.7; 0.03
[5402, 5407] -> 4.7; 0.01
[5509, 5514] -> 1.6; 0.23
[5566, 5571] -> 2.2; 0.13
